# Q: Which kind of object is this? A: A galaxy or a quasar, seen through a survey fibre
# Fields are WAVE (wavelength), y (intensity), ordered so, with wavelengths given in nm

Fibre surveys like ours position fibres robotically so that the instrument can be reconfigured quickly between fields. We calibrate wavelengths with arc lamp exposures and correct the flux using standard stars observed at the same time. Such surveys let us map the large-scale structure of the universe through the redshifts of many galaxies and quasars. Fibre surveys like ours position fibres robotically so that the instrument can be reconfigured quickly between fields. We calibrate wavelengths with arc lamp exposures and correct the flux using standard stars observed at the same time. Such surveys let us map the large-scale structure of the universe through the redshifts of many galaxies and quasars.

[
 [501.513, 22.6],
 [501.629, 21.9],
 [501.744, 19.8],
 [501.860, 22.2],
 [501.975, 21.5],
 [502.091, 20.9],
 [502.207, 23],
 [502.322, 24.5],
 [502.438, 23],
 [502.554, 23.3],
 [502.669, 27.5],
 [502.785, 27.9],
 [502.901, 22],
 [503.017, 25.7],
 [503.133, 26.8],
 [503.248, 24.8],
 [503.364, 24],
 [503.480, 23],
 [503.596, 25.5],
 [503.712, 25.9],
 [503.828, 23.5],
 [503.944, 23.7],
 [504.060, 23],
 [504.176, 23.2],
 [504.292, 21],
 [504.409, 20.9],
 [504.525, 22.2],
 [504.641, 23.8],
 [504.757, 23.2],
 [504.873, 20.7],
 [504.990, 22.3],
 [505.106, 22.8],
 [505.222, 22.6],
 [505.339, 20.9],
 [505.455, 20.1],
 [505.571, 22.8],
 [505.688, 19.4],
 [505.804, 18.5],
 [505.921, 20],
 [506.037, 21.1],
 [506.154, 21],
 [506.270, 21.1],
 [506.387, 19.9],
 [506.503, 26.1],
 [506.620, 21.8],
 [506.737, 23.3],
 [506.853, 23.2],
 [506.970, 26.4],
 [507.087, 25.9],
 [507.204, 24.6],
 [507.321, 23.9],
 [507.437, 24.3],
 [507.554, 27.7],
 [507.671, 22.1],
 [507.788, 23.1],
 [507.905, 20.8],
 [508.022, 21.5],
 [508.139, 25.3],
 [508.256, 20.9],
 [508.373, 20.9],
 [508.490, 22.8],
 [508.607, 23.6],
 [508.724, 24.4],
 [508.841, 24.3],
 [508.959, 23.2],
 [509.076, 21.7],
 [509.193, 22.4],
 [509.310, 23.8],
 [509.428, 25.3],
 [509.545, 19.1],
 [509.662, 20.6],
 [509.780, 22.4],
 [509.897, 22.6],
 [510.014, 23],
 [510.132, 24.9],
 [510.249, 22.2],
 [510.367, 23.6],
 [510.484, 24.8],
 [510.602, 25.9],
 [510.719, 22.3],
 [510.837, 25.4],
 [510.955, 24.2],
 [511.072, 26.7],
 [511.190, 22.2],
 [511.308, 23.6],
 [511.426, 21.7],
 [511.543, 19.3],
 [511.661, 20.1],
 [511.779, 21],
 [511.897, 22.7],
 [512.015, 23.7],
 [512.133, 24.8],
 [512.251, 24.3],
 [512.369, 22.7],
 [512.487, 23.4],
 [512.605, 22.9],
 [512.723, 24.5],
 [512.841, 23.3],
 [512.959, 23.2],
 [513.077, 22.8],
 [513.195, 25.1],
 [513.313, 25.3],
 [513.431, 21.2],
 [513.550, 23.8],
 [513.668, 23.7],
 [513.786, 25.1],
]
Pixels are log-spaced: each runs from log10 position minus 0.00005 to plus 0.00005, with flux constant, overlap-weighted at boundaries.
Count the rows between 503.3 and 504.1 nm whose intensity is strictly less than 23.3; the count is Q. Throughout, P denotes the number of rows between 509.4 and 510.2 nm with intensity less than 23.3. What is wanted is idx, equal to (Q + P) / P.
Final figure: 1.4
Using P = 5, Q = 2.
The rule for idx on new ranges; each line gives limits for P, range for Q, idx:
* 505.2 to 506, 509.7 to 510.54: 1.6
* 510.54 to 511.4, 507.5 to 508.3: 3.5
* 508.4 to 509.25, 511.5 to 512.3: 2.0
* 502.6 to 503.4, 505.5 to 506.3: 8.0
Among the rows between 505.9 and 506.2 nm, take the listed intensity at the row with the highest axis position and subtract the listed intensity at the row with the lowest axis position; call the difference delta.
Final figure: 1.0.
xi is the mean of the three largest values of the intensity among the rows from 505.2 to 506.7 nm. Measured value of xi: 23.8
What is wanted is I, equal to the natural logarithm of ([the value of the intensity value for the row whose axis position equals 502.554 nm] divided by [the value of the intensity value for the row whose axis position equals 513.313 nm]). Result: -0.08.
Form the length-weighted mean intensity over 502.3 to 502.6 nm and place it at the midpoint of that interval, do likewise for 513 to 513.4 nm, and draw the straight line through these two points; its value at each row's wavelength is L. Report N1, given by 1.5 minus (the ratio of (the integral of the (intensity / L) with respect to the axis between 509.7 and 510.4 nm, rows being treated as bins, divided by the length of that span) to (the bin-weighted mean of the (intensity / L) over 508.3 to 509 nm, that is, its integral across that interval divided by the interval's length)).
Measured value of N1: 0.51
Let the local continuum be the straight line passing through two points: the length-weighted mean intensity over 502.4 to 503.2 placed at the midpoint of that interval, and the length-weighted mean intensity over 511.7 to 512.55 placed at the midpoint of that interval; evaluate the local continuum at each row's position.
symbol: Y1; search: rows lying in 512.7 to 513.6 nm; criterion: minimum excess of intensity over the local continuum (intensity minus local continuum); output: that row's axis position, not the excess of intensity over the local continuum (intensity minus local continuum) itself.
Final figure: 513.431 nm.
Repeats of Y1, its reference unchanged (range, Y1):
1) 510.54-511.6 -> 511.543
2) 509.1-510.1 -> 509.545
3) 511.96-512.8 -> 512.369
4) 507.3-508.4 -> 507.905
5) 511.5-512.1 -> 511.543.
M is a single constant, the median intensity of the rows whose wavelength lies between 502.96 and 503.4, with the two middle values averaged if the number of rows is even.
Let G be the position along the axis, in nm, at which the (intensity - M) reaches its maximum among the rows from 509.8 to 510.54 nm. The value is 510.132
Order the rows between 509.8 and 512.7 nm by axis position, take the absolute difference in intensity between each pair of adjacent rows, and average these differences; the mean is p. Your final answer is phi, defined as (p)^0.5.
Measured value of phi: 1.29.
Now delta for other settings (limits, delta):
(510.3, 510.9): 1.8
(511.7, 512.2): 3.8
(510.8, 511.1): 1.3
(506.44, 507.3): -1.5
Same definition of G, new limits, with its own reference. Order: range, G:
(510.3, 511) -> 510.602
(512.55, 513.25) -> 513.195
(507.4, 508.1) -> 507.554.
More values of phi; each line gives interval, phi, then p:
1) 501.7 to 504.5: 1.27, 1.60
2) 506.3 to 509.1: 1.41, 1.98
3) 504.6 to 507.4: 1.26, 1.60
